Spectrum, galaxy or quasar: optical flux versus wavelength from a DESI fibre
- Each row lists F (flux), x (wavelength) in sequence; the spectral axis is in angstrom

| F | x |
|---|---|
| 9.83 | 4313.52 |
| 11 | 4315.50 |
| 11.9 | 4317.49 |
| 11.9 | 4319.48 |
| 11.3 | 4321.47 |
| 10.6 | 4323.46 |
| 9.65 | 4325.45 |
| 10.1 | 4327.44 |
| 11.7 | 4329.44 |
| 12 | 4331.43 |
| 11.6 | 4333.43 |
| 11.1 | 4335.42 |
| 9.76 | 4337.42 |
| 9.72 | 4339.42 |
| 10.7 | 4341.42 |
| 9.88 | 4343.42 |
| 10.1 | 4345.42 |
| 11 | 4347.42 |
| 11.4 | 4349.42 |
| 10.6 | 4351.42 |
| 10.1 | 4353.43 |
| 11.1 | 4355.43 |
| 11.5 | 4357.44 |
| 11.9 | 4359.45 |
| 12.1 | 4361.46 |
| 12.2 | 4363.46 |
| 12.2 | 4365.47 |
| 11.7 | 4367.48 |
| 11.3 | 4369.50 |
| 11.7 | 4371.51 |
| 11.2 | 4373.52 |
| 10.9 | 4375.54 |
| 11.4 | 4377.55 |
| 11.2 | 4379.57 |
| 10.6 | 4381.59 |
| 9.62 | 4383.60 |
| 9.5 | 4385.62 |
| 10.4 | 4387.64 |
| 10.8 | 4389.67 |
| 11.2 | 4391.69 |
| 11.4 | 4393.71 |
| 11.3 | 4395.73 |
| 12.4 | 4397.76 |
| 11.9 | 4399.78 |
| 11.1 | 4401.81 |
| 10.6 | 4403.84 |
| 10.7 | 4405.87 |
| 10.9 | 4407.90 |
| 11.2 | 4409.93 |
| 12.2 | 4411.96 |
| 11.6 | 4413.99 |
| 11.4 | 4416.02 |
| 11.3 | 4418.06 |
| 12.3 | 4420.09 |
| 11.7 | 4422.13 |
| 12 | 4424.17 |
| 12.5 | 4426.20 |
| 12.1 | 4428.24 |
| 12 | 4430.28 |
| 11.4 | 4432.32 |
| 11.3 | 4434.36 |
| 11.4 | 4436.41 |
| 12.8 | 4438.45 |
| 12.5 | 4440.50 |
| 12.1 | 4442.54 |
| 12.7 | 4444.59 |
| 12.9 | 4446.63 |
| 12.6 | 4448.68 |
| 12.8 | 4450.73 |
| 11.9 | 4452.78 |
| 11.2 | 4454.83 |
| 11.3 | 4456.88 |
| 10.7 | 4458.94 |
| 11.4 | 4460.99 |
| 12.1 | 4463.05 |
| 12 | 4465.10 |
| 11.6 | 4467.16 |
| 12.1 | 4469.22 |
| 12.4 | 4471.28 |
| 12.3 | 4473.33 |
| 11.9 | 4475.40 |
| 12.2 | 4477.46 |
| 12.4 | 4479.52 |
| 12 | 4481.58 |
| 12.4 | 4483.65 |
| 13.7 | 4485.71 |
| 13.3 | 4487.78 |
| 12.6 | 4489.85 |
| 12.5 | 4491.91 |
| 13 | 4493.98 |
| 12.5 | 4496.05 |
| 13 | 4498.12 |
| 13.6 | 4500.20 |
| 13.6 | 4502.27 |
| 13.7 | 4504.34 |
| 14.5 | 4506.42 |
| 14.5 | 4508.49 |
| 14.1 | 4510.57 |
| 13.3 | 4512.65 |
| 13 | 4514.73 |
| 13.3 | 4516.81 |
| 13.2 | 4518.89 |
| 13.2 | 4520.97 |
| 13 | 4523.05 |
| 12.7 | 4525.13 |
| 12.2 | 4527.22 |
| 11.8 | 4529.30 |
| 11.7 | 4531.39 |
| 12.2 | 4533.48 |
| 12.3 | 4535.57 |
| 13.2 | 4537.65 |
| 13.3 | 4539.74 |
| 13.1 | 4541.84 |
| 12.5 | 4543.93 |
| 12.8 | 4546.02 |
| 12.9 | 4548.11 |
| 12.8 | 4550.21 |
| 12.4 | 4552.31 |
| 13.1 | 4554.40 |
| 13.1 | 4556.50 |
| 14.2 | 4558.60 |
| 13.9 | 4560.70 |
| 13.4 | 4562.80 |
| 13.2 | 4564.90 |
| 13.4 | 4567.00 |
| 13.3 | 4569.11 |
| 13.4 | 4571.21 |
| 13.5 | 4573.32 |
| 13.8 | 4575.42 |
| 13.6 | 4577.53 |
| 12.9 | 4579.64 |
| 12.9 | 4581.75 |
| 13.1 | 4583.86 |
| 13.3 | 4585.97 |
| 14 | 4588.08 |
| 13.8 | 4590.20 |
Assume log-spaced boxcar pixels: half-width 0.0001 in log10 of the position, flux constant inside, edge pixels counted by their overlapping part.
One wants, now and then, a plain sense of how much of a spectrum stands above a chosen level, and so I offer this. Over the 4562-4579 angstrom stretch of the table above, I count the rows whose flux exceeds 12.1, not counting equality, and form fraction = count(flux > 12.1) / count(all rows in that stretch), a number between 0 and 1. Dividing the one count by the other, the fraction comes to 1.0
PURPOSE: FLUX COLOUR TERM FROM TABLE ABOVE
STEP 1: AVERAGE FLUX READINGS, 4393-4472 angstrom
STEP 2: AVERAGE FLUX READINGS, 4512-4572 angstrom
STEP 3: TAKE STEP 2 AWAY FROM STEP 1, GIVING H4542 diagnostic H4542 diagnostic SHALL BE -1.17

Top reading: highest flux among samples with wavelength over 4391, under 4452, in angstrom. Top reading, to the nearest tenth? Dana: 12.9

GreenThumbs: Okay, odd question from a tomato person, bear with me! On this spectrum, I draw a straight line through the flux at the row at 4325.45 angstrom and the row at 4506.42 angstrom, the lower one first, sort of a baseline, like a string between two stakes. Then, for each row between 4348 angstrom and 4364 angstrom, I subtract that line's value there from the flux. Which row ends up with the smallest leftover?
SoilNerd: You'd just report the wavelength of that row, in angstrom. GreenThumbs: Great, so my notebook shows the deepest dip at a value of 4353.43 angstrom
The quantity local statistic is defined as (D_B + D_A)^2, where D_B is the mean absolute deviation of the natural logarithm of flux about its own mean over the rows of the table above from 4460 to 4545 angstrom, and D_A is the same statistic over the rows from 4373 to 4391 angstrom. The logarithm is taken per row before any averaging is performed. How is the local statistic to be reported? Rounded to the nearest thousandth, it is 0.010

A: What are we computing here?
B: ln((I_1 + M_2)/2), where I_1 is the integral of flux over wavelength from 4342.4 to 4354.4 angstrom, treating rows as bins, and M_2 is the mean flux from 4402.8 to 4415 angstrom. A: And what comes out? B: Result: 4.23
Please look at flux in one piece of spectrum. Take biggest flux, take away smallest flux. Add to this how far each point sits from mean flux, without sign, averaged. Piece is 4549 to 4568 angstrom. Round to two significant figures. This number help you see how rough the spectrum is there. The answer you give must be 2.2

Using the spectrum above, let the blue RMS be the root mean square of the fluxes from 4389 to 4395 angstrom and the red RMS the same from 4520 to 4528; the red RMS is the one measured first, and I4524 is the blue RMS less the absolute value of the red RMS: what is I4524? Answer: -1.6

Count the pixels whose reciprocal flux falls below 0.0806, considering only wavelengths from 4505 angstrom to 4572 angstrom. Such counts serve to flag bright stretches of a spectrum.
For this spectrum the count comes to 26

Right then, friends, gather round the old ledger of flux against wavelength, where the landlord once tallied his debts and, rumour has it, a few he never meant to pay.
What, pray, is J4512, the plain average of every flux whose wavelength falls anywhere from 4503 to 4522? 13.6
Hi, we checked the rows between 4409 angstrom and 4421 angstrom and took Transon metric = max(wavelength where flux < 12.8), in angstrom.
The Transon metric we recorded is 4420.09 angstrom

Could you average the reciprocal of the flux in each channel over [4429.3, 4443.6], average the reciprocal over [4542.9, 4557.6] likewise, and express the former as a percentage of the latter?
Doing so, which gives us 107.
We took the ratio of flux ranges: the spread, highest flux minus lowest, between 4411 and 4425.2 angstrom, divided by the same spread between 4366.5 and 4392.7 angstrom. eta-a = 0.45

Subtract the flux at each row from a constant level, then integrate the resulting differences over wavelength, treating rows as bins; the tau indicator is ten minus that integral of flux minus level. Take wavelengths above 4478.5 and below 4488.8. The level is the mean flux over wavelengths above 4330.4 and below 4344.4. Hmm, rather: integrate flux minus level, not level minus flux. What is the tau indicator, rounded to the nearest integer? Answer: -11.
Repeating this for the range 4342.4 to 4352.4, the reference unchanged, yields 11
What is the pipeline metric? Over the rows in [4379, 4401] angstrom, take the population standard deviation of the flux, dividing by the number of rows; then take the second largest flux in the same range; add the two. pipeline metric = 12.7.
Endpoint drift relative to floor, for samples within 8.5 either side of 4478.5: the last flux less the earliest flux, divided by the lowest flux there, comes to 0.11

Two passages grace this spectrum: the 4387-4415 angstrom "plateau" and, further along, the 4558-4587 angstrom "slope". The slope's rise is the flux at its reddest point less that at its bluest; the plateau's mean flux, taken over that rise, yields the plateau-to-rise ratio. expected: -13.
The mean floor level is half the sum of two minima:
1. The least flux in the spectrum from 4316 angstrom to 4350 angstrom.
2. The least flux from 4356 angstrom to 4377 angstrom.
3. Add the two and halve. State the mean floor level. 10.3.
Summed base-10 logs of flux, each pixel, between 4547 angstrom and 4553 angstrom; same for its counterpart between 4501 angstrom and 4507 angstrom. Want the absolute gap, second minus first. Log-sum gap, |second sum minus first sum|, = 0.120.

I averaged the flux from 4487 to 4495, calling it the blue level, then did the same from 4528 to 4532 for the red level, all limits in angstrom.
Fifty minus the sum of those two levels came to 25.4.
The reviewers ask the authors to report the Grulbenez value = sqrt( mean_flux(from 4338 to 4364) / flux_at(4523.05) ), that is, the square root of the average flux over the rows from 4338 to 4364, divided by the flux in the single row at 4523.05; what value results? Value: 0.92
